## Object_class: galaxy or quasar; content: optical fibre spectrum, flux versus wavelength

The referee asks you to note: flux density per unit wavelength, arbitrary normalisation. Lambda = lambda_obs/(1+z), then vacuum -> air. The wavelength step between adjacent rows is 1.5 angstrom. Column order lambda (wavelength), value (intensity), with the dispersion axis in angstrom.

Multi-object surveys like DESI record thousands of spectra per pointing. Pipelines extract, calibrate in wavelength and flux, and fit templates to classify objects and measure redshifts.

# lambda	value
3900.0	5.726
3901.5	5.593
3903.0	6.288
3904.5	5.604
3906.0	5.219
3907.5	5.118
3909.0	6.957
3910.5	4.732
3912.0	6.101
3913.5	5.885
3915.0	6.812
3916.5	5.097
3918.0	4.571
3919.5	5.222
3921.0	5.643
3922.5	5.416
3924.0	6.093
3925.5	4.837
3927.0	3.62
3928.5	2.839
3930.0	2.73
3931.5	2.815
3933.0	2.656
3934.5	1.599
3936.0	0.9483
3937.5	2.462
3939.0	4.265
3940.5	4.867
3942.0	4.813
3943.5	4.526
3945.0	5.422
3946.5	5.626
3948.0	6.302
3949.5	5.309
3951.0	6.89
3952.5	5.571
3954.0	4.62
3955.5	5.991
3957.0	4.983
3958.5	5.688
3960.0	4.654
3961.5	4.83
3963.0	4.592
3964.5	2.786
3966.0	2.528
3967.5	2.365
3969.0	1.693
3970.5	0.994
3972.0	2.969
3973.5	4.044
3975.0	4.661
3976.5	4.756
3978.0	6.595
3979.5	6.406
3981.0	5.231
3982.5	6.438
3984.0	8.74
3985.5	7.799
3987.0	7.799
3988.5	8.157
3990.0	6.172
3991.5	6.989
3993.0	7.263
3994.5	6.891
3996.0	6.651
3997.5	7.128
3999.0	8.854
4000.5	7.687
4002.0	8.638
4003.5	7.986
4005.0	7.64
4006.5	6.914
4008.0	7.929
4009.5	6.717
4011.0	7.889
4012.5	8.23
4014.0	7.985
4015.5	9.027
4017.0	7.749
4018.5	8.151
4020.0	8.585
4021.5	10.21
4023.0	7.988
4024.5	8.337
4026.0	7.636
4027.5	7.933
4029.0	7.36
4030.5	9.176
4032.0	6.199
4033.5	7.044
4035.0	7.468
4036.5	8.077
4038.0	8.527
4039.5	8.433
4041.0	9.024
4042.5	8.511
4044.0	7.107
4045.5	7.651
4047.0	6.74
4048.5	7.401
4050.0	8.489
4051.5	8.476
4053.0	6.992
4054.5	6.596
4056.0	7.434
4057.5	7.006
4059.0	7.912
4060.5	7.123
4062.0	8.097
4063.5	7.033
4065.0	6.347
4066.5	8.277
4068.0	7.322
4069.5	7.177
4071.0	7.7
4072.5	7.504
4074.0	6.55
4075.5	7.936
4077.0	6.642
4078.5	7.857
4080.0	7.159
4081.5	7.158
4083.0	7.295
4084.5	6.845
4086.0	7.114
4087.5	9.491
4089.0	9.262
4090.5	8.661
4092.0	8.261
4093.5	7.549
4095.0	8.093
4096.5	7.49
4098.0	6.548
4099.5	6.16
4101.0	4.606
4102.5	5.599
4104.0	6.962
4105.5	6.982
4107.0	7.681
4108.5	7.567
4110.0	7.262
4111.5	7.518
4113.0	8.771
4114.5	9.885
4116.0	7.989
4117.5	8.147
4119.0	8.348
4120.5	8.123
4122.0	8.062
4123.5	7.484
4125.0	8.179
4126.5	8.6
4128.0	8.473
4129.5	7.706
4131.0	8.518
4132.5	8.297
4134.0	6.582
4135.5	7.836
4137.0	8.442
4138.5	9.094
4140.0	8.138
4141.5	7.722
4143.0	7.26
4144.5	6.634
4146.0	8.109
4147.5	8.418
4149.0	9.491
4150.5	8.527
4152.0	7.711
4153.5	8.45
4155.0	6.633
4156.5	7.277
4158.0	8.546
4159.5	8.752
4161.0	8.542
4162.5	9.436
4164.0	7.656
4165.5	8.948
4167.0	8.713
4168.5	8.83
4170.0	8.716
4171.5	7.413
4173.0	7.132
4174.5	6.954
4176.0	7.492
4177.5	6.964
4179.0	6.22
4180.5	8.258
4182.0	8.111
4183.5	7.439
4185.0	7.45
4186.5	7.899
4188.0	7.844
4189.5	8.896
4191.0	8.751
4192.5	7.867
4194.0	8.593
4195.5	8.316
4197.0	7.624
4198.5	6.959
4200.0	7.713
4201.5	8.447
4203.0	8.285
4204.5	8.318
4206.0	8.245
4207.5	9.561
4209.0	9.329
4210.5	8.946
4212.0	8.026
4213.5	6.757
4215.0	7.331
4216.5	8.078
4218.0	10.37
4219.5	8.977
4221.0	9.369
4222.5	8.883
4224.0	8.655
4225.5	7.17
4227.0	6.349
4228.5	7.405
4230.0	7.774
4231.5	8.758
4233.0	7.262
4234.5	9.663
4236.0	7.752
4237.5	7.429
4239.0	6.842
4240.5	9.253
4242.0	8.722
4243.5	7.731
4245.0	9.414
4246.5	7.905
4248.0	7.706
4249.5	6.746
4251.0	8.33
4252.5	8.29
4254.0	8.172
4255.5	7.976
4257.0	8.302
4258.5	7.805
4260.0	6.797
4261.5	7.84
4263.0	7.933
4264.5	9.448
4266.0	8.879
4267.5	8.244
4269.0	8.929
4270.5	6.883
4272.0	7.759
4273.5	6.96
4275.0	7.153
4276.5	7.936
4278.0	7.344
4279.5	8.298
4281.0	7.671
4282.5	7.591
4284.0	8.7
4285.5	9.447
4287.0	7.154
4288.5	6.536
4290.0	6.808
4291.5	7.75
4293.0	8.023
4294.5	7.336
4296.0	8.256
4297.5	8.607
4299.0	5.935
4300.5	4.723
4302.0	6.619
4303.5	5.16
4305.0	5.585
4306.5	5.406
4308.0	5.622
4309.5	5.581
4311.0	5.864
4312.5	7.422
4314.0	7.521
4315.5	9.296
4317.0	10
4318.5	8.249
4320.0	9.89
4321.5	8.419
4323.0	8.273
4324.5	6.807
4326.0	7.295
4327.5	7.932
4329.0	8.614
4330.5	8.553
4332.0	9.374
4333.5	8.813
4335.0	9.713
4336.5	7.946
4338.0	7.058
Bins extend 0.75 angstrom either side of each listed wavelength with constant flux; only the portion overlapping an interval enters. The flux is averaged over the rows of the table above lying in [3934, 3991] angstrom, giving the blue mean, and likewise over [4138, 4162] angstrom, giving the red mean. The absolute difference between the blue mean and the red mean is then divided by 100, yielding 0.032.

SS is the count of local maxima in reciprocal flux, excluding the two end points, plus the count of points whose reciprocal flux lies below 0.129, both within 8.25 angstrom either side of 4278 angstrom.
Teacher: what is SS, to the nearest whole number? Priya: 8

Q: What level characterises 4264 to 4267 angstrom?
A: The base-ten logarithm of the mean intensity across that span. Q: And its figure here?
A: 0.96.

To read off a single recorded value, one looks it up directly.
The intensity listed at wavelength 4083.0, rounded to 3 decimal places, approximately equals 7.295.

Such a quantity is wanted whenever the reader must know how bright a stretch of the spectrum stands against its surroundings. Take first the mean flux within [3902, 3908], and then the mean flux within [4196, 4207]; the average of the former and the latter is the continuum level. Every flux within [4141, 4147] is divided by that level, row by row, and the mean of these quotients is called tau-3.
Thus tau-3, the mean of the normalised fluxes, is 1.10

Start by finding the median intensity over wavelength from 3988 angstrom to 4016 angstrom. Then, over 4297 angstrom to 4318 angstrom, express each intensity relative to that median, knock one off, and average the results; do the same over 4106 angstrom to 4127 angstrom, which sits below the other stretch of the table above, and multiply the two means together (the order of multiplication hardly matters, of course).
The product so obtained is -0.007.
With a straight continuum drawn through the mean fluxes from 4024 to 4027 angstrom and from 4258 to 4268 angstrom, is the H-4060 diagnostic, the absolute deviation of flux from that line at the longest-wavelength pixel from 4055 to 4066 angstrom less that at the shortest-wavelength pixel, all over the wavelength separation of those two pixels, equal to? 0.12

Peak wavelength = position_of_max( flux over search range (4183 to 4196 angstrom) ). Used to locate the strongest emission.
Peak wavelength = 4189.5 angstrom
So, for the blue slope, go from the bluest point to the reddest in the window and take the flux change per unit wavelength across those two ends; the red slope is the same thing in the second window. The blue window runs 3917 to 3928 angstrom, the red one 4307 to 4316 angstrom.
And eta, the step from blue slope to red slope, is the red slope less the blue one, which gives 0.60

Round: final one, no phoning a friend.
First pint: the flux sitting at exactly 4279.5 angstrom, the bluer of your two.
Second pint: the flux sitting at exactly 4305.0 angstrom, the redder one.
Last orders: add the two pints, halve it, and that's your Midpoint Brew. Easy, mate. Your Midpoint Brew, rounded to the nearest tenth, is 6.9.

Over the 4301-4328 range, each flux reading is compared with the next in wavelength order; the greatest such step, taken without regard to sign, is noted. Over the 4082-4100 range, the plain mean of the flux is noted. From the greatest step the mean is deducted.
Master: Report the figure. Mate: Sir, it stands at -6.0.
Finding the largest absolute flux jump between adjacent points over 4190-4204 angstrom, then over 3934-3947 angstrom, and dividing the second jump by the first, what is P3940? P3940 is 2.0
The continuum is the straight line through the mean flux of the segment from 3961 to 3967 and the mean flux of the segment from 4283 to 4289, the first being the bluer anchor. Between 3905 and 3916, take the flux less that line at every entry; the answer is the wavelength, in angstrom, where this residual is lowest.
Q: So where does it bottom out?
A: 3910.5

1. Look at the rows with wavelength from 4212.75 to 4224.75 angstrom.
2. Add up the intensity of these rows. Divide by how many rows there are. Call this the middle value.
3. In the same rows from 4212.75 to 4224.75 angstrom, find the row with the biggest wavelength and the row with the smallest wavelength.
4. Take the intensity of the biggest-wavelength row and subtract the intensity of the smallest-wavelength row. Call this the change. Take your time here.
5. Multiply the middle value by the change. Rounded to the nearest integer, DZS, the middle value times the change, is 16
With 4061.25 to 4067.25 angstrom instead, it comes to 1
